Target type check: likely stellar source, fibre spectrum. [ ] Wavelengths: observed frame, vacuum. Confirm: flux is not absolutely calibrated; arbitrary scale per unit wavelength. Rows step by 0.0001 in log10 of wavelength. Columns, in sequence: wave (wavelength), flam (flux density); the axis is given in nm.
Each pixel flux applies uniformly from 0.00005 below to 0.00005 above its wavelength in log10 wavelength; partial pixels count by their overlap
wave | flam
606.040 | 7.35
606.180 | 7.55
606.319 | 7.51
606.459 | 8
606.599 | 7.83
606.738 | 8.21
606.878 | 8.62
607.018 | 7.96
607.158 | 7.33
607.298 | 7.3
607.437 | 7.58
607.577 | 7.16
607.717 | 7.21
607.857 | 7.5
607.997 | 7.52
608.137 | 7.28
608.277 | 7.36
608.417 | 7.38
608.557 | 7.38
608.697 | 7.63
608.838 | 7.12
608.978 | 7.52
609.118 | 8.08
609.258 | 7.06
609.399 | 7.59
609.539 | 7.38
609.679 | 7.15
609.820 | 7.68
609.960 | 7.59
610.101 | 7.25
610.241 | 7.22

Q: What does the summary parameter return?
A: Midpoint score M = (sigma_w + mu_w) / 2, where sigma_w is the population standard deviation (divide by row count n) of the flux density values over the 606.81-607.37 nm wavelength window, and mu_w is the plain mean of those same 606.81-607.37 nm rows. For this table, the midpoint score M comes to 4.17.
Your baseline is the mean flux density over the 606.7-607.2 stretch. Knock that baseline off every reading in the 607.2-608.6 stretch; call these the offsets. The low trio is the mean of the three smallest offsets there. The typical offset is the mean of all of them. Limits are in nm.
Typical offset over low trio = 0.82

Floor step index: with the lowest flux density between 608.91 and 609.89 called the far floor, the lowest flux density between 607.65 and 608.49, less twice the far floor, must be -6.91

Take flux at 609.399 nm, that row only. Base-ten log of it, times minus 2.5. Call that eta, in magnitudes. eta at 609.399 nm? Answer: -2.20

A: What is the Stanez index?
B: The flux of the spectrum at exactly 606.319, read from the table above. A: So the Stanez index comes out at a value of 7.51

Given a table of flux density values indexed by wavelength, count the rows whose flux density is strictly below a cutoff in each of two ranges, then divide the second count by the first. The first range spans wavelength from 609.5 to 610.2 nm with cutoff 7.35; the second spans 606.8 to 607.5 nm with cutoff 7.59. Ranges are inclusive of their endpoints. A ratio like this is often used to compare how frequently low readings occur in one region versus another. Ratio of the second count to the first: 1.5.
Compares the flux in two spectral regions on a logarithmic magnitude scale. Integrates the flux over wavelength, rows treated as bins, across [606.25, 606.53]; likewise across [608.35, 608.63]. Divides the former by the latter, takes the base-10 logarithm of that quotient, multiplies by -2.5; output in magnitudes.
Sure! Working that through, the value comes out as -0.05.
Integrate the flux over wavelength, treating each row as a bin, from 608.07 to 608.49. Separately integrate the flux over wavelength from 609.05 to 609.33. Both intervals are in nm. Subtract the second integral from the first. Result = 1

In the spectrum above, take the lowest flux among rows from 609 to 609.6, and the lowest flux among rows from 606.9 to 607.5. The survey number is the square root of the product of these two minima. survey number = 7.18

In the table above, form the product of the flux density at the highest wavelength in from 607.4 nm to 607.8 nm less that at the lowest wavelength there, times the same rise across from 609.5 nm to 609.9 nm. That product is -0.11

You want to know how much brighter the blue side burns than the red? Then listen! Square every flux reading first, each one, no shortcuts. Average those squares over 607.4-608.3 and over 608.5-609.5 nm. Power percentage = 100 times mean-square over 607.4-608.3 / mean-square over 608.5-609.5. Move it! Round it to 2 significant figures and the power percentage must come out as 97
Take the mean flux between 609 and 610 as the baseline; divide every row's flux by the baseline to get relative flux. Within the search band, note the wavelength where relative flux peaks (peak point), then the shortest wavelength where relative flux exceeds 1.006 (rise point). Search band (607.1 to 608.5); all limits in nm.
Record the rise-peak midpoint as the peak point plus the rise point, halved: 607.44 nm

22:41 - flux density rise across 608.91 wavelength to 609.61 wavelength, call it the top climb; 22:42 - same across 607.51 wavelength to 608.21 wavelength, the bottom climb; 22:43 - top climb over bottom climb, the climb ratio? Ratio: -1.2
